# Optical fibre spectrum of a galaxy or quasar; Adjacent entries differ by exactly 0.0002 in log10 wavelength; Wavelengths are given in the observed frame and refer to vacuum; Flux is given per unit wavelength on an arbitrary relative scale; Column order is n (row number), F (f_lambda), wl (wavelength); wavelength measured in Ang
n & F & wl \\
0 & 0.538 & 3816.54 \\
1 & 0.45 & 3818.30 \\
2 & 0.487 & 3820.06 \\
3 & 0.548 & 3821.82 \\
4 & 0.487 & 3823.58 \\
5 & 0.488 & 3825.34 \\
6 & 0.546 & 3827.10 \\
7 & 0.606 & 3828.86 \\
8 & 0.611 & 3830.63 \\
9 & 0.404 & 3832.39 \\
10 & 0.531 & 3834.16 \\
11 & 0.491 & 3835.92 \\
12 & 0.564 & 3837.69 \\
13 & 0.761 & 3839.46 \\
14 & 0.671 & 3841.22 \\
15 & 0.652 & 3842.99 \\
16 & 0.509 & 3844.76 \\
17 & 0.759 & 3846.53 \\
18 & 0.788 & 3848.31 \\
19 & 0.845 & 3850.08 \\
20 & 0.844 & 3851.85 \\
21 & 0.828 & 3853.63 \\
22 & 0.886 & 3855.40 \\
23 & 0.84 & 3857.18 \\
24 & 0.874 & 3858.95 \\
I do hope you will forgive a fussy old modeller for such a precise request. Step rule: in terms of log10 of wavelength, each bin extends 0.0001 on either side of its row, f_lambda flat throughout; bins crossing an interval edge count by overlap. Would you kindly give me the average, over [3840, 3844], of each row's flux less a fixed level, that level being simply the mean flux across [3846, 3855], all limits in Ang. -0.15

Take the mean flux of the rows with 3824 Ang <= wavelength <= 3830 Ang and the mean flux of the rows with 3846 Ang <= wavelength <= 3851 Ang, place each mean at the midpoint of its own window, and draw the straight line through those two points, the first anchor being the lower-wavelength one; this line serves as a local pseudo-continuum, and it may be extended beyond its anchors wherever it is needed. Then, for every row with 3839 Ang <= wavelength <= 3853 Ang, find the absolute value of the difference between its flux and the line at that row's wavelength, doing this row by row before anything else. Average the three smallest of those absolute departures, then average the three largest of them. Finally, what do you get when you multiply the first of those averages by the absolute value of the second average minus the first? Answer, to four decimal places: 0.0013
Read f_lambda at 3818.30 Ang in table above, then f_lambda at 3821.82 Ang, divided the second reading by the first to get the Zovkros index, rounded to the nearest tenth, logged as 1.2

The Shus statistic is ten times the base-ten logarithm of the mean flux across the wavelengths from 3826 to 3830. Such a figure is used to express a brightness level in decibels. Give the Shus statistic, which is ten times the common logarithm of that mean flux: -2.4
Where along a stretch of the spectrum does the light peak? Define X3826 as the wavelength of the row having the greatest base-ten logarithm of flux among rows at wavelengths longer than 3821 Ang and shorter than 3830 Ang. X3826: 3828.86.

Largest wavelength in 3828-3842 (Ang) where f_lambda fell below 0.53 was 3835.92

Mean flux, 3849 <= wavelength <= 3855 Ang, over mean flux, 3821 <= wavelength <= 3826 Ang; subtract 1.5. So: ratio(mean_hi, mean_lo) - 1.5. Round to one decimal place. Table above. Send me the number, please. 0.2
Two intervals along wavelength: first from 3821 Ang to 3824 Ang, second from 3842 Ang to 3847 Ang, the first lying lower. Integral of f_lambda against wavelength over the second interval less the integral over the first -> 1.6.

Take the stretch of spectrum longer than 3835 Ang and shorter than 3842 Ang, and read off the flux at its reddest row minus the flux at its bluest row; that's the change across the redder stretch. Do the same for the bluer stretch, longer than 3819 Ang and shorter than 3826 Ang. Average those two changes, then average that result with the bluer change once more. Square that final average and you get 0.00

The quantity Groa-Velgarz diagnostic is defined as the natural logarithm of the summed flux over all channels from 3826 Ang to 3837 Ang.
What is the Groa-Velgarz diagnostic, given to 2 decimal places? 1.16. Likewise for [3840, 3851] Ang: 1.44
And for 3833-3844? 1.30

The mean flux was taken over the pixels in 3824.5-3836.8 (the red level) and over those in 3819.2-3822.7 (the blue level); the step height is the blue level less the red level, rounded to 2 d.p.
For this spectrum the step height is -0.01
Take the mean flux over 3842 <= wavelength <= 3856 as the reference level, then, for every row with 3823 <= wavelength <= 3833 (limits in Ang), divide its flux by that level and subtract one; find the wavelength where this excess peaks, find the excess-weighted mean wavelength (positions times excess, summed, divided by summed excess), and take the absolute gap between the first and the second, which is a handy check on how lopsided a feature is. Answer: 2.7 Ang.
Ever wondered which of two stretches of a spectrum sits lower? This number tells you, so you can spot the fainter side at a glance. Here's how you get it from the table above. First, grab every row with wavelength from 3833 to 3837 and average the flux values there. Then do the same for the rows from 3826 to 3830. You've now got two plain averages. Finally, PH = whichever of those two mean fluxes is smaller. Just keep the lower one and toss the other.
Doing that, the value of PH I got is 0.51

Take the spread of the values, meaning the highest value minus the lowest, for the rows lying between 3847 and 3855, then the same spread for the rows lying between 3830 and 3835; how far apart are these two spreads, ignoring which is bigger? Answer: 0.15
